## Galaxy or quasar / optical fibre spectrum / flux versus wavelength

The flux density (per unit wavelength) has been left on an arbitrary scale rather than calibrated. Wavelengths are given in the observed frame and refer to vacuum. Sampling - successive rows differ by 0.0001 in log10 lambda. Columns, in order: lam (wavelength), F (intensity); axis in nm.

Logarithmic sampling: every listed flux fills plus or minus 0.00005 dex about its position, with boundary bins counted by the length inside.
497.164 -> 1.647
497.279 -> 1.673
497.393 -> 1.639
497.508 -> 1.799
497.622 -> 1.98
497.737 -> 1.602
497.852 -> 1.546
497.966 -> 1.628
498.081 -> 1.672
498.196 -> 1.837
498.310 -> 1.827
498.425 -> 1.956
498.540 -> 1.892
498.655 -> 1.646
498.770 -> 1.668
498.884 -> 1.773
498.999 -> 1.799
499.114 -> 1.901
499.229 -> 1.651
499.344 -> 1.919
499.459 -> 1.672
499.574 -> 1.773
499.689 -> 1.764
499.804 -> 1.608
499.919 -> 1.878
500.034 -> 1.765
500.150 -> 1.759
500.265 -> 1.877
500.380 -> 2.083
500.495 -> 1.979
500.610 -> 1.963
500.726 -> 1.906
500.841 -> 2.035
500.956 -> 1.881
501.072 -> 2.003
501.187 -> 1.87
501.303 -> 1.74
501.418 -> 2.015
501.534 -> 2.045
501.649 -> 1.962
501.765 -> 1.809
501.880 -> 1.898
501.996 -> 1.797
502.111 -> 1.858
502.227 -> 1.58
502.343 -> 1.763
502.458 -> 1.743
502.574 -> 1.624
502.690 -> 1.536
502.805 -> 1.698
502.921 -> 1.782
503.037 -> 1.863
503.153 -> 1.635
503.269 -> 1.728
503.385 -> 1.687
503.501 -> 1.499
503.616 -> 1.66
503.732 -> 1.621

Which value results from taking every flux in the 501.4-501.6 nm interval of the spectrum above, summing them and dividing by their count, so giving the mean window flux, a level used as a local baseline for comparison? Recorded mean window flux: 2.03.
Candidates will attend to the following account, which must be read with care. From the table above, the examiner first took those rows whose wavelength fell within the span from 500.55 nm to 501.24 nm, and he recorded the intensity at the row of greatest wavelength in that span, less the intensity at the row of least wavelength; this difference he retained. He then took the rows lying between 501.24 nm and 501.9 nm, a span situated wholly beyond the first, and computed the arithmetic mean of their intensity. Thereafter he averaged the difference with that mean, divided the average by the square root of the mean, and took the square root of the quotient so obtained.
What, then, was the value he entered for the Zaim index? 0.81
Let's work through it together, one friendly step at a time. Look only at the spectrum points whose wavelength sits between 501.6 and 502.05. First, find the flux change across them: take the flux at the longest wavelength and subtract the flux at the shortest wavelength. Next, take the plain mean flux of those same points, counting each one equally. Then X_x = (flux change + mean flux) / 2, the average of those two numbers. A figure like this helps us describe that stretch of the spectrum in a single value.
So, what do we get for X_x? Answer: 0.85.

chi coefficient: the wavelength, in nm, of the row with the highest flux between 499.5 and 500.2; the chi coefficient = 499.919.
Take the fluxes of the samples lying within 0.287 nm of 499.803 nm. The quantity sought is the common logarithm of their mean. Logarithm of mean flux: 0.245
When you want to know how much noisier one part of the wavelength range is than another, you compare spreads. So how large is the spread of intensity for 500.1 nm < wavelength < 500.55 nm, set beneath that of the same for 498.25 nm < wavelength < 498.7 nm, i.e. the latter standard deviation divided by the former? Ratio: 0.96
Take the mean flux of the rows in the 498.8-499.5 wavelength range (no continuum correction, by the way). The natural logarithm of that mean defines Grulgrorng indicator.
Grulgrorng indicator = 0.58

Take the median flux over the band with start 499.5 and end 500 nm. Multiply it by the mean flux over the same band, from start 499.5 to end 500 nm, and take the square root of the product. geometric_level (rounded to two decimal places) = 1.76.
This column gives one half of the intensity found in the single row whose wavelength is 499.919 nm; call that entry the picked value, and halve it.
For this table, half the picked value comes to 0.939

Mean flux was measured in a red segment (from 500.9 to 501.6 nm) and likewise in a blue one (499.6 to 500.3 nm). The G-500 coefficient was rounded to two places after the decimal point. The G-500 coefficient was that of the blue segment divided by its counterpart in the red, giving 0.92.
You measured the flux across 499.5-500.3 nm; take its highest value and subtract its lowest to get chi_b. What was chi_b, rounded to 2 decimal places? 0.27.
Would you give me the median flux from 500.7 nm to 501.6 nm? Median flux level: 1.95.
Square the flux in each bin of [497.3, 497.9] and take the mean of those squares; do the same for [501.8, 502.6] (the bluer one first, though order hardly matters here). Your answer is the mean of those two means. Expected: 3.0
